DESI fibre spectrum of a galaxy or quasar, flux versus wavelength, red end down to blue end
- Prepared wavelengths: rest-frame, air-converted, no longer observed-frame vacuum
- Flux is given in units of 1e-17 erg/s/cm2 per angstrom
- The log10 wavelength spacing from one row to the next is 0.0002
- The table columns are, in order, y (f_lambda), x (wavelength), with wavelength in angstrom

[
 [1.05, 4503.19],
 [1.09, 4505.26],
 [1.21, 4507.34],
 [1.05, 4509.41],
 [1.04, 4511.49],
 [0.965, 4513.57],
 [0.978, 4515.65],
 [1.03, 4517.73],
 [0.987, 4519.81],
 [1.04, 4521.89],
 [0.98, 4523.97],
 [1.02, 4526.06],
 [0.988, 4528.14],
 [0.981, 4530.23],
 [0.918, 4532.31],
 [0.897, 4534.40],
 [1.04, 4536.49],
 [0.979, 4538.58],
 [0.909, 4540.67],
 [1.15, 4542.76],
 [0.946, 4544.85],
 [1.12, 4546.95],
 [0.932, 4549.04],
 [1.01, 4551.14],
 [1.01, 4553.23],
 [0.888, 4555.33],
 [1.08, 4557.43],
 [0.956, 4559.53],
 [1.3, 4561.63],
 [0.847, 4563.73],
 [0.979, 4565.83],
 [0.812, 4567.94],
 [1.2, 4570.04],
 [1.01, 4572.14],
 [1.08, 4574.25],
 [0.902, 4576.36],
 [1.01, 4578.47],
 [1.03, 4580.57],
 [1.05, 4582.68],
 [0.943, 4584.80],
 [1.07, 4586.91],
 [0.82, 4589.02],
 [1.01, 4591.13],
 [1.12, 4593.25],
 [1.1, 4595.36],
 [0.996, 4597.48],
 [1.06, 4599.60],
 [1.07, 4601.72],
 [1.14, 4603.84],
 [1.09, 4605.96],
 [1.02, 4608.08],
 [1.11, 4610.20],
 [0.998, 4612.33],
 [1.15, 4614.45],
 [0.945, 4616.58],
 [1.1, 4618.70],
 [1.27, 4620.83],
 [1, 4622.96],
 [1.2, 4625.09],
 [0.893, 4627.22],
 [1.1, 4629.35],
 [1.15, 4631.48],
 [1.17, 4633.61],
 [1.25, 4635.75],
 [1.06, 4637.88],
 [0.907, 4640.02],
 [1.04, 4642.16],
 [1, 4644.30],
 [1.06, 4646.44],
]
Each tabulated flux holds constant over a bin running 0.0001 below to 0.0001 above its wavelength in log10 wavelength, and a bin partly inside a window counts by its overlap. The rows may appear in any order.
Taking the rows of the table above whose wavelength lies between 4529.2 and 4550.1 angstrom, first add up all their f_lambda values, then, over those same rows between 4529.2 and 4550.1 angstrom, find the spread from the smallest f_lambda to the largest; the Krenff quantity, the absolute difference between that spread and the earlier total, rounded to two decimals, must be 9.62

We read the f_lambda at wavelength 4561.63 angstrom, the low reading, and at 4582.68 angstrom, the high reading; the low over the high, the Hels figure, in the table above 1.24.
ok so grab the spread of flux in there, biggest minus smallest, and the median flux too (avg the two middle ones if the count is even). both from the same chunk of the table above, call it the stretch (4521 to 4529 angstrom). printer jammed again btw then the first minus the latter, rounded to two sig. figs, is -0.94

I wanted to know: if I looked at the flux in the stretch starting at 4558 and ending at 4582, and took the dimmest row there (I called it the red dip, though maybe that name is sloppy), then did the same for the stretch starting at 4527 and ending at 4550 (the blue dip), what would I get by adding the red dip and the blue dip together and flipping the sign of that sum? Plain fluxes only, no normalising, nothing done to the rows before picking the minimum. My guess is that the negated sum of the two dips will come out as -1.71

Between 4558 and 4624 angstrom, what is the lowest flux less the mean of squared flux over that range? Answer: -0.28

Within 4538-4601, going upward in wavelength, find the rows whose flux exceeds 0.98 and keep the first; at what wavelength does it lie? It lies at 4542.76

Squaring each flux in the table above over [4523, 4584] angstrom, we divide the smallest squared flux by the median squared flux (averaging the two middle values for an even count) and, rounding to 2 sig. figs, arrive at 0.68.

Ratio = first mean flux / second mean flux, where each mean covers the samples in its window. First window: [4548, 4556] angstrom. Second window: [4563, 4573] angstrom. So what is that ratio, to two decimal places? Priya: 0.99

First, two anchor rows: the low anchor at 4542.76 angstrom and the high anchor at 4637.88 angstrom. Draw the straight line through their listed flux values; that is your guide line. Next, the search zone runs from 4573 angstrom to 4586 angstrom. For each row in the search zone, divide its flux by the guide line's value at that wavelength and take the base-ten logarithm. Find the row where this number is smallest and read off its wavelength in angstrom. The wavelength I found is 4576.36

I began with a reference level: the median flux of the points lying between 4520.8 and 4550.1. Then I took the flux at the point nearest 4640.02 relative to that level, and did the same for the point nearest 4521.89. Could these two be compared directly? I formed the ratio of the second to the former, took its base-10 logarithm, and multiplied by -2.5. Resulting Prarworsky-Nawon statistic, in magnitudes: -0.15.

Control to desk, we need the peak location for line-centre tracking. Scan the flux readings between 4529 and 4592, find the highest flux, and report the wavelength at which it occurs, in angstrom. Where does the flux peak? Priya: 4561.63 angstrom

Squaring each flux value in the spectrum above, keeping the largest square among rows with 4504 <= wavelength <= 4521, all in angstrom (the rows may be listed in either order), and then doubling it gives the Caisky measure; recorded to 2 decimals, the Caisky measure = 2.93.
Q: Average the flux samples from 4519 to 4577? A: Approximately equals 1.00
